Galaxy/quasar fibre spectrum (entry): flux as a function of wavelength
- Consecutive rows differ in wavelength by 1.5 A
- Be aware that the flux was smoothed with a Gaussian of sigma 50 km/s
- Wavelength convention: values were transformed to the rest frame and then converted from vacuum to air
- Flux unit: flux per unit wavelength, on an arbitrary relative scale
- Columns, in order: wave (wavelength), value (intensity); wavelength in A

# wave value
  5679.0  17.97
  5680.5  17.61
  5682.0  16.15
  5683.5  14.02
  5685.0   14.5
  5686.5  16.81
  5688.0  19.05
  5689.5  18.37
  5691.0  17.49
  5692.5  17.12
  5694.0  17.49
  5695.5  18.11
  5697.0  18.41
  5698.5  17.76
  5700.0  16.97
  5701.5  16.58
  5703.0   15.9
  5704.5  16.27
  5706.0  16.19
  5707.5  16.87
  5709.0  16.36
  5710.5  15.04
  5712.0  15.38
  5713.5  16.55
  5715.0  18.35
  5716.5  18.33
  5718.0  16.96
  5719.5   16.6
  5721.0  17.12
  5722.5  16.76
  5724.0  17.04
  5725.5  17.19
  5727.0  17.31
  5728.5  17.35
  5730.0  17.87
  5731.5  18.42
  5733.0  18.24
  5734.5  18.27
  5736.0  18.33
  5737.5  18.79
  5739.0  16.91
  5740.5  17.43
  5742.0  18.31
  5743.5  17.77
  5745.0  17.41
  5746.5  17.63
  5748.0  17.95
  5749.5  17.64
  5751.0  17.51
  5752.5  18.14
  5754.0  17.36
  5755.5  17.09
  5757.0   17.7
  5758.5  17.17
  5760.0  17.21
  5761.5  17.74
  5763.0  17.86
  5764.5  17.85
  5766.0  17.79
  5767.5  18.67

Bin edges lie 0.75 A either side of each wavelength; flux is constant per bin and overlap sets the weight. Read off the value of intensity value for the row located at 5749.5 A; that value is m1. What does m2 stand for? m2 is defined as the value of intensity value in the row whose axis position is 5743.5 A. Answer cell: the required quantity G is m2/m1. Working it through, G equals 1.01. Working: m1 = 17.64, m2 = 17.77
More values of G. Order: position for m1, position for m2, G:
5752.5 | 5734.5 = 1.01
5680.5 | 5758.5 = 0.98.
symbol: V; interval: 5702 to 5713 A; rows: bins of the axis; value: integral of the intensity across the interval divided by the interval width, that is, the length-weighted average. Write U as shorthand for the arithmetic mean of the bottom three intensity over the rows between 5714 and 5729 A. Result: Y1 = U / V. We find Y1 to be 1.05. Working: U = 16.8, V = 16.0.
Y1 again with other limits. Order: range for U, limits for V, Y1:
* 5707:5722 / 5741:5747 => 0.88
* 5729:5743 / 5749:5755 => 0.99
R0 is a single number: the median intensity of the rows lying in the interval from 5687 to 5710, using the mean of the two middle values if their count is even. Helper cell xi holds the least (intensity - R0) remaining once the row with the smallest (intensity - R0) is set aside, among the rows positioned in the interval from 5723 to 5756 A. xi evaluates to -0.08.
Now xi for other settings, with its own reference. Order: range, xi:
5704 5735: -1.74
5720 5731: -0.08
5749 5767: 0.05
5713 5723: -0.52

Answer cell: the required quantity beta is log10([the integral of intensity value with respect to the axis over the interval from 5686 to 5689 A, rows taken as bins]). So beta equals 1.73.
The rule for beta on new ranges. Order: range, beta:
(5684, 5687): 1.67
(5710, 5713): 1.66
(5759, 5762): 1.72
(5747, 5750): 1.73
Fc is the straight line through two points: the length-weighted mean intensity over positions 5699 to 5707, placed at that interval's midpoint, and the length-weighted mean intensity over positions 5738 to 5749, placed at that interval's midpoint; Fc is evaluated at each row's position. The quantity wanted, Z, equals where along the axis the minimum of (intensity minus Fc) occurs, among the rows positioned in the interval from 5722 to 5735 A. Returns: 5722.5 A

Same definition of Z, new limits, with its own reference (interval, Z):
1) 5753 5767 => 5760.0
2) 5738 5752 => 5739.0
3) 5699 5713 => 5710.5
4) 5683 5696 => 5683.5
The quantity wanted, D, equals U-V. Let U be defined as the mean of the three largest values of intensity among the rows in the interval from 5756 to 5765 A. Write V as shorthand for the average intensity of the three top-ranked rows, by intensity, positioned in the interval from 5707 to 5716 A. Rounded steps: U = 17.82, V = 17.3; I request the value 0.6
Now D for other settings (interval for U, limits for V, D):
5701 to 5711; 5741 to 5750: -1.4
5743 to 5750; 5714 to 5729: -0.2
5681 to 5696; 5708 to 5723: 0.6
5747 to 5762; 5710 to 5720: 0.1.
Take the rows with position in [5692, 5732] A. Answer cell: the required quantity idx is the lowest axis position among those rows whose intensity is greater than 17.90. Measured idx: 5695.5 A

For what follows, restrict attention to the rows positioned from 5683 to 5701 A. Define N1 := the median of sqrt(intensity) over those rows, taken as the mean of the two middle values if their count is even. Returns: 4.182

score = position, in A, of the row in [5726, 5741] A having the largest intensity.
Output 5737.5 A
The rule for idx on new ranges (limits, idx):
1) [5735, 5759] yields 5736.0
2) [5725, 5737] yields 5731.5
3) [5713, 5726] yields 5715.0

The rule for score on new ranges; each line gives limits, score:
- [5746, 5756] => 5752.5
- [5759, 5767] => 5763.0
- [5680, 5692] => 5688.0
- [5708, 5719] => 5715.0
